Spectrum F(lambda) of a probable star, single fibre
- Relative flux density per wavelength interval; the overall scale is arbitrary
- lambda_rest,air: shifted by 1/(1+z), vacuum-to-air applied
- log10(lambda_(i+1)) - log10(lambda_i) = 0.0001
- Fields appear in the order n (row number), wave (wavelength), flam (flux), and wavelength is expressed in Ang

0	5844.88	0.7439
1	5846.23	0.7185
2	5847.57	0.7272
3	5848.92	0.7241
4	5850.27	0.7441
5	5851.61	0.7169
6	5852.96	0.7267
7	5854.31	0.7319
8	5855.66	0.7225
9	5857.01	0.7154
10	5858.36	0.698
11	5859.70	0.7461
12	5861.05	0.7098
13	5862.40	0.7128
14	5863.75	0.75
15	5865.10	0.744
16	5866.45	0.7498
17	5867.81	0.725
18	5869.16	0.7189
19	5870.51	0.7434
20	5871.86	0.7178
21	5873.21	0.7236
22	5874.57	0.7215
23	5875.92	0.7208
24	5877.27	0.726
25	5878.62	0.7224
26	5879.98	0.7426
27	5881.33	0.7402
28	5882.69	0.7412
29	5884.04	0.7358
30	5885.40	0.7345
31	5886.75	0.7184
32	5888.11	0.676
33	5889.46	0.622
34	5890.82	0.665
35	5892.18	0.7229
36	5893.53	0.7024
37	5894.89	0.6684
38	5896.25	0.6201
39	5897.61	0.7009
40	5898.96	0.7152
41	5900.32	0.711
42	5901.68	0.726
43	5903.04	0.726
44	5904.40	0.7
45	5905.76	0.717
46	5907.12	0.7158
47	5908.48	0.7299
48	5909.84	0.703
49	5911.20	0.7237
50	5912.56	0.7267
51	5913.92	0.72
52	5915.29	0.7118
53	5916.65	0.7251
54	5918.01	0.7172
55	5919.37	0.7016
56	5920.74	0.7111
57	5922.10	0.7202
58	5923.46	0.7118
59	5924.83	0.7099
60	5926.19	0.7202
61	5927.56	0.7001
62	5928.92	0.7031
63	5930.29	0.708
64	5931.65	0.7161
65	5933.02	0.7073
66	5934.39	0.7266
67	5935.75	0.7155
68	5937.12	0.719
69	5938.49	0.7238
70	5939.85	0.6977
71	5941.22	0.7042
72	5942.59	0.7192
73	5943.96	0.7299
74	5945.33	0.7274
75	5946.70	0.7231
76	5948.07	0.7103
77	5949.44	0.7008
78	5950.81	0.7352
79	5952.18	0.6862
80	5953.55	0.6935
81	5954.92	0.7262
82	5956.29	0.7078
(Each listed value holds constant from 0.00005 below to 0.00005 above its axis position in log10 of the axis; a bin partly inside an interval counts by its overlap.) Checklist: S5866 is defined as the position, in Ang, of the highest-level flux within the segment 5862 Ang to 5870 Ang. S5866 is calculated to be 5863.75 Ang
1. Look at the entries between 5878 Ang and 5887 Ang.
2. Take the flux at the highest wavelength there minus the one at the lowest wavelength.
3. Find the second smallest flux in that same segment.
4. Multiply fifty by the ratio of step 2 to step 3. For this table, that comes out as -0.28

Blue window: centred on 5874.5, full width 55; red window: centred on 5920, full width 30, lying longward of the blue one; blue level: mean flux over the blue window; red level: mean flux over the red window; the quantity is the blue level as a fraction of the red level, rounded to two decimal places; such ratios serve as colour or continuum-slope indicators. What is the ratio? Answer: 1.00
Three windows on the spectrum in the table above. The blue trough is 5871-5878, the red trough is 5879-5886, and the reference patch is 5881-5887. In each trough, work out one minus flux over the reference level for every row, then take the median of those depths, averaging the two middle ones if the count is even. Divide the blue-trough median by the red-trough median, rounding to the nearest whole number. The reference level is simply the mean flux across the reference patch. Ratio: -2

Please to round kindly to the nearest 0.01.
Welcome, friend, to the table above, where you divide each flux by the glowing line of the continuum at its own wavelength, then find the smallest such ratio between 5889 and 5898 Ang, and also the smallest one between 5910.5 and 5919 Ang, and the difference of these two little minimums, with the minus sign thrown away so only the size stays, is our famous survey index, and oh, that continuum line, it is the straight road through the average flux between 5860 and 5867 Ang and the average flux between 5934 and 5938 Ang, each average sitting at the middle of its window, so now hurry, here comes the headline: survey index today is 0.13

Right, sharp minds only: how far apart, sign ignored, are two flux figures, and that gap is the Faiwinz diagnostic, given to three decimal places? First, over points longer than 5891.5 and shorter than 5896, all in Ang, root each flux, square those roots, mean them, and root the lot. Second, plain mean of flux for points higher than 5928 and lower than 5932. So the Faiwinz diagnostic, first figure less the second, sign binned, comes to 0.126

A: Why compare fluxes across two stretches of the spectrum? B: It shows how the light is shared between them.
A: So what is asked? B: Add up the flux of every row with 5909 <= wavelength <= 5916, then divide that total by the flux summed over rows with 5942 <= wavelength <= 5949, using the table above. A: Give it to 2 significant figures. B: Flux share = 0.99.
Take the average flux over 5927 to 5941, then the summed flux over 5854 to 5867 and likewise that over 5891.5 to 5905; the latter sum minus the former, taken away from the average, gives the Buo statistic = 1.00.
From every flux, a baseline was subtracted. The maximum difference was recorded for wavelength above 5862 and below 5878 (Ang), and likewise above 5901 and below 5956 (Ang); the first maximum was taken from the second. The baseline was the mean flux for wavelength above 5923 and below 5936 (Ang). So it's -0.0148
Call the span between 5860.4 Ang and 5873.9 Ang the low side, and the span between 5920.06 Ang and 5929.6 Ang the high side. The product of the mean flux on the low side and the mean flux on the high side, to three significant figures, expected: 0.519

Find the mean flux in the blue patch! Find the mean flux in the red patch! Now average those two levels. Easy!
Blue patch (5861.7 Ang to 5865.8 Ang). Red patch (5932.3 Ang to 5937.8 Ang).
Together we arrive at 0.726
